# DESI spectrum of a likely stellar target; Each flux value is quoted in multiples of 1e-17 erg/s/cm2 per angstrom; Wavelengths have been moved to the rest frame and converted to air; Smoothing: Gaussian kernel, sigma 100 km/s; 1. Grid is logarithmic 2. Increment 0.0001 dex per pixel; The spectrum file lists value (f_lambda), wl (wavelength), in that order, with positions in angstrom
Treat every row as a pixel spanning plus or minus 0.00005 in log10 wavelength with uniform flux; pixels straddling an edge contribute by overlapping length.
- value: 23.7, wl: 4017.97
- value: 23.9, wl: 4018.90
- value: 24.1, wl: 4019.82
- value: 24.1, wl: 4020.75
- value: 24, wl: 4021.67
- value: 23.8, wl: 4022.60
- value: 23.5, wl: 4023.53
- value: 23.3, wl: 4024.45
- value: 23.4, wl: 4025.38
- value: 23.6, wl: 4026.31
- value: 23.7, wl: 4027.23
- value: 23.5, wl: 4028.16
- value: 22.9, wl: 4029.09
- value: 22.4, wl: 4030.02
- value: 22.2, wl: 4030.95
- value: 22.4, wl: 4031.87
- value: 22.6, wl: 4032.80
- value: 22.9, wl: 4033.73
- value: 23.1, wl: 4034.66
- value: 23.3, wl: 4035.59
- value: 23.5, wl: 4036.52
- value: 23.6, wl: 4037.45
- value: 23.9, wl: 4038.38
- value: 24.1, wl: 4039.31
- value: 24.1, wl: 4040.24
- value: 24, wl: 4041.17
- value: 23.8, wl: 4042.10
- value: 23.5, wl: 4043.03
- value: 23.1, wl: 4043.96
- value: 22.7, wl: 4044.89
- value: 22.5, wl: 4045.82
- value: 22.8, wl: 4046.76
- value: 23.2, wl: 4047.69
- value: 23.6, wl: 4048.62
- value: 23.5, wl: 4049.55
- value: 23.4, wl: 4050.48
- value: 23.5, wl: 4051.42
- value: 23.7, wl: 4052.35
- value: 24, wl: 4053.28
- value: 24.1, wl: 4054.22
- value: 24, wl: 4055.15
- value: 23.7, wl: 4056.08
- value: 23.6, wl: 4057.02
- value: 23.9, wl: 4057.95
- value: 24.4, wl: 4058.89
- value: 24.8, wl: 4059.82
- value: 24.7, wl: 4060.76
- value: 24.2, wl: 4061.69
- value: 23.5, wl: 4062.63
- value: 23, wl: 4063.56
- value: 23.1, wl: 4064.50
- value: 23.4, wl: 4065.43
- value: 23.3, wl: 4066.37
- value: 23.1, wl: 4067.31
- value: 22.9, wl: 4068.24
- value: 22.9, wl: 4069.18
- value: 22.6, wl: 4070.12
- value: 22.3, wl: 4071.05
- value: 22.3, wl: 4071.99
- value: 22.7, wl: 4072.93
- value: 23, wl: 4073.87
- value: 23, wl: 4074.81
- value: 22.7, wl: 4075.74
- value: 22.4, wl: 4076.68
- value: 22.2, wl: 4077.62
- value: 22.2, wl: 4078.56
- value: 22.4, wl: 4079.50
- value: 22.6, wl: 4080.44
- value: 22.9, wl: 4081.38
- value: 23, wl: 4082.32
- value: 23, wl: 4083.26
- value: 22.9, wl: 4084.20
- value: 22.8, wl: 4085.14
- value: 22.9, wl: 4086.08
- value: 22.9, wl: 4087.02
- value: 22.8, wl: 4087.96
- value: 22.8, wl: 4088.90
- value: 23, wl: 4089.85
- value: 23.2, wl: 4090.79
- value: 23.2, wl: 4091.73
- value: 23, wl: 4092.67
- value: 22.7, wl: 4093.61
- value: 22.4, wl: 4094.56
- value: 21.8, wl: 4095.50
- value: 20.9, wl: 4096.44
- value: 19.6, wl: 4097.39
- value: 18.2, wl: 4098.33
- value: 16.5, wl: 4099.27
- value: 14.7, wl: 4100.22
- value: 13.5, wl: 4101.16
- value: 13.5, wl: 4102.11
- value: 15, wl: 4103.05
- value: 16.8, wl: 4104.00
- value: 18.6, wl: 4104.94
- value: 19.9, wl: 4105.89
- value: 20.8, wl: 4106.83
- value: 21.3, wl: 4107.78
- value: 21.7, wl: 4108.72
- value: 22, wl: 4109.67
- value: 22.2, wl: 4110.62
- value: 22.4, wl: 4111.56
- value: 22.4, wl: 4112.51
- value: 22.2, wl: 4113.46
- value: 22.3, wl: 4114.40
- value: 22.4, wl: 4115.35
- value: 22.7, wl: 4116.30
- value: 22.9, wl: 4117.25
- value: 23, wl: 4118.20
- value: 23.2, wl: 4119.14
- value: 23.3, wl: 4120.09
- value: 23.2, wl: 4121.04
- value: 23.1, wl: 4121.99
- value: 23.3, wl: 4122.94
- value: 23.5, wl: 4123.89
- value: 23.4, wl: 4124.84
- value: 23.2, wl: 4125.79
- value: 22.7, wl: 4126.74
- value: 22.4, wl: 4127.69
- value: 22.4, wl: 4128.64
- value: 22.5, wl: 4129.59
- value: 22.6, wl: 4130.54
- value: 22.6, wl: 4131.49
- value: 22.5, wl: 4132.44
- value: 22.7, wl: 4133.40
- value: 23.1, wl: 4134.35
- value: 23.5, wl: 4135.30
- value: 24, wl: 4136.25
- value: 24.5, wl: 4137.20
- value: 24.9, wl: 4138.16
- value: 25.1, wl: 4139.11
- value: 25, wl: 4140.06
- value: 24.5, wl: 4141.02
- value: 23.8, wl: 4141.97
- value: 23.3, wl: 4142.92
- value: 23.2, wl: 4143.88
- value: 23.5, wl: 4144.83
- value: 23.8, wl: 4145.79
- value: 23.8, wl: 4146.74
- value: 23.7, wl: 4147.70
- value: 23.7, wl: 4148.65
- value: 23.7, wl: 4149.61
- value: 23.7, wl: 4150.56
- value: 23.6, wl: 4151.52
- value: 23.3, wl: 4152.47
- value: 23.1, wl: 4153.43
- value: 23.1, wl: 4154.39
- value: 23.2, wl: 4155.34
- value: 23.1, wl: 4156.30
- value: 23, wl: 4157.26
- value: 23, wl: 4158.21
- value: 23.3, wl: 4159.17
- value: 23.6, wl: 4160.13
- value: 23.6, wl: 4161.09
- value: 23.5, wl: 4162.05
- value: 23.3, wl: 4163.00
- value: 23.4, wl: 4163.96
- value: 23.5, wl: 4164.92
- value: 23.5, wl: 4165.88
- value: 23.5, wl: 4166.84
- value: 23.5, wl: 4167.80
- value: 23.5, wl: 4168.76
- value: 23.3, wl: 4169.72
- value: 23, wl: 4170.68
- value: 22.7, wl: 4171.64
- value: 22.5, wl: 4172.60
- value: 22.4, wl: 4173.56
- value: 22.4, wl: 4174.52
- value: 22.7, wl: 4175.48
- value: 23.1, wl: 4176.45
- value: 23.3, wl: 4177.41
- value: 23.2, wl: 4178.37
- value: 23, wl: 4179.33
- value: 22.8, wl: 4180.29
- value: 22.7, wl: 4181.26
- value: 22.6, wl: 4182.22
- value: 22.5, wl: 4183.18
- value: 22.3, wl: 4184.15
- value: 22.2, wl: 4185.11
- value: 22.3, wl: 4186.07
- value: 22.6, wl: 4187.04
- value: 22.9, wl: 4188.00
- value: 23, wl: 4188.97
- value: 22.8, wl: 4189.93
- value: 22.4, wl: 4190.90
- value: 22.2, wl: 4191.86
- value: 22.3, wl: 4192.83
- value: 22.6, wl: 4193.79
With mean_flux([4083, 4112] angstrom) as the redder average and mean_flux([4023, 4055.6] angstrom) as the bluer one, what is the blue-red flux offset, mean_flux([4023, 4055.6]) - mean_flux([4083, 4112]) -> 2.8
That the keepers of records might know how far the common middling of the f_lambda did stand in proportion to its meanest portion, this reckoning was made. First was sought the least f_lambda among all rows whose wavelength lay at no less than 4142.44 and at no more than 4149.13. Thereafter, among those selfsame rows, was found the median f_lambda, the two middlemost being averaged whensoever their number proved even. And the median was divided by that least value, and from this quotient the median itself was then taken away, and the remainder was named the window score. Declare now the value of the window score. -22.7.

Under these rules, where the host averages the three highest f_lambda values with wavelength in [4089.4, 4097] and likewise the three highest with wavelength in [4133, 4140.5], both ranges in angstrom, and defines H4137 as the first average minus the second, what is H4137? -1.9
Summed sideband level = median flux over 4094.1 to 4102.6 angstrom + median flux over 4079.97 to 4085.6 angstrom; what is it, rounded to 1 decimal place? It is 41.1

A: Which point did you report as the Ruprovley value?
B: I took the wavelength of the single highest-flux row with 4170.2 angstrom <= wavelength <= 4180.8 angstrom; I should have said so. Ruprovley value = 4177.41 angstrom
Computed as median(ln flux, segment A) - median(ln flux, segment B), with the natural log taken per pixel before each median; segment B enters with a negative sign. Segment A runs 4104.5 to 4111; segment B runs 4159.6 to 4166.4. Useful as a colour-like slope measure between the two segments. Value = -0.10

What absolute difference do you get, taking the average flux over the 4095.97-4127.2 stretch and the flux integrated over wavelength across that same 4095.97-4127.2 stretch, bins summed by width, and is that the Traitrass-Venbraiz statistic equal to 627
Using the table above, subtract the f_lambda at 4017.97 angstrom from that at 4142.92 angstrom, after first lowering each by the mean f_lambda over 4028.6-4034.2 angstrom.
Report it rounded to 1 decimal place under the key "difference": -0.4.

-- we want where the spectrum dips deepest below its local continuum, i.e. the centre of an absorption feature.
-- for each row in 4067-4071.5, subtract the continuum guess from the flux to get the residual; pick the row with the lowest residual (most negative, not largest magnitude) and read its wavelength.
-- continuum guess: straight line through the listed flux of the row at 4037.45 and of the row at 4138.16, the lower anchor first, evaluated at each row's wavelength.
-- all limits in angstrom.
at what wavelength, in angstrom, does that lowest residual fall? 4071.05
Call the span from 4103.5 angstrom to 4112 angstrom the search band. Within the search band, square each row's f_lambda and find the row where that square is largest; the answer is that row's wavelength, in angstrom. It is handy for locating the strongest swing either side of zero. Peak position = 4111.56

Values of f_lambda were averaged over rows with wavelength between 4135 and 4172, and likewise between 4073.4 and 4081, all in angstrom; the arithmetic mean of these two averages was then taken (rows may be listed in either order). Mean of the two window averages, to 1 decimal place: 23.1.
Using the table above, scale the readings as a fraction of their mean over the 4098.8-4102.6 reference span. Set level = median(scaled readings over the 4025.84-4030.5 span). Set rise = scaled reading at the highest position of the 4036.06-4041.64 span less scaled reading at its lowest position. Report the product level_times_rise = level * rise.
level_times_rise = 0.056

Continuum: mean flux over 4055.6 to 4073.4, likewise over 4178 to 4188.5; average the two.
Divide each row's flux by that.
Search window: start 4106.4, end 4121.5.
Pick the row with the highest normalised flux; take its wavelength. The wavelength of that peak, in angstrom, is 4120.09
